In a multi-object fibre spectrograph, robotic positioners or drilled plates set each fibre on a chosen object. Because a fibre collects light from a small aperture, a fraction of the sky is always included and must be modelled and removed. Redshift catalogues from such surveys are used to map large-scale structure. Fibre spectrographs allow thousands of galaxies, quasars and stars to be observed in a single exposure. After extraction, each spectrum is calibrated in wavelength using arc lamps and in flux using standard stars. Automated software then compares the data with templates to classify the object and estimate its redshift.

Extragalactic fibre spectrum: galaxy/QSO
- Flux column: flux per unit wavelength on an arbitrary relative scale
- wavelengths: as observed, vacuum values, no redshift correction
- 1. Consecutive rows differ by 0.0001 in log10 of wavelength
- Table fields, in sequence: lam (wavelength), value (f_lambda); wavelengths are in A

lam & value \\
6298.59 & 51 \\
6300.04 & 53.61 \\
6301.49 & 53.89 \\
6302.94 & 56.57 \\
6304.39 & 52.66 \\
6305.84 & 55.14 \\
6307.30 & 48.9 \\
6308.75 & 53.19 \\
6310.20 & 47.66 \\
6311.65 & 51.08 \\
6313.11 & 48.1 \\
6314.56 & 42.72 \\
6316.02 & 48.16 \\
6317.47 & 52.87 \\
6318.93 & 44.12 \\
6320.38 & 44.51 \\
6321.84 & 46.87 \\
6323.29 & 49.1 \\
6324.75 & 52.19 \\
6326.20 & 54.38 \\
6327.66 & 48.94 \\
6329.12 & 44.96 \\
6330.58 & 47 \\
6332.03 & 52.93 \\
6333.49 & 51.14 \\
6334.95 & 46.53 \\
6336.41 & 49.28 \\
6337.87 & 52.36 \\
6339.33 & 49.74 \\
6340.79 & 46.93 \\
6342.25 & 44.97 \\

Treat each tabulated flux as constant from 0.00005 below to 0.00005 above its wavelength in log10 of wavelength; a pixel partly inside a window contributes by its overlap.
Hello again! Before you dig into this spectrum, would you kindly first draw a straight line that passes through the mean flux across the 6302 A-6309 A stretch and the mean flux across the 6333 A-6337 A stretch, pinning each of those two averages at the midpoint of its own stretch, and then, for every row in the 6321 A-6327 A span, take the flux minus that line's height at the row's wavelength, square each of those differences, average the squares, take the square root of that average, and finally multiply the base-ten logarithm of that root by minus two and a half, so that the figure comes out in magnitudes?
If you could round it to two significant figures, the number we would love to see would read -1.2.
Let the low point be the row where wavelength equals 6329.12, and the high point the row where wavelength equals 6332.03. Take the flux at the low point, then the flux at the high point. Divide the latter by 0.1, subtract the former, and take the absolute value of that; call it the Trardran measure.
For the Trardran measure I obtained 484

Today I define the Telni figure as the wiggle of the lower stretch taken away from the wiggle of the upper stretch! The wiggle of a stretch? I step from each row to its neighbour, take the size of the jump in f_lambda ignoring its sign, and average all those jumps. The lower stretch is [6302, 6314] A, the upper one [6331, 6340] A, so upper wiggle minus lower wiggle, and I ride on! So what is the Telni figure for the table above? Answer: -1.2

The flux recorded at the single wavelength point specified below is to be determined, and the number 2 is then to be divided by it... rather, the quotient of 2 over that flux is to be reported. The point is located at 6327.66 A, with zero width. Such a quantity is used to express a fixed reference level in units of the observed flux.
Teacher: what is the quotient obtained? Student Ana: 0.0409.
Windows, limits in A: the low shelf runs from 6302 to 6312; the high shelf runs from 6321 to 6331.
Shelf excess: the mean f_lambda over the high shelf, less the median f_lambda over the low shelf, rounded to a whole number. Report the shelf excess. -4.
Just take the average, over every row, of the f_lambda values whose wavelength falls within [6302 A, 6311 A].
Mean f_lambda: 52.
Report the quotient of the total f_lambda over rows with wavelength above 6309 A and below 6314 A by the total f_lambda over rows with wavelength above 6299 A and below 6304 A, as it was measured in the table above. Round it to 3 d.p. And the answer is 0.895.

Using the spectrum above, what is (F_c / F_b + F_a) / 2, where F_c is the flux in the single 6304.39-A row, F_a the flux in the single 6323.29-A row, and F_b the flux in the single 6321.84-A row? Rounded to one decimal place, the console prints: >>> 25.1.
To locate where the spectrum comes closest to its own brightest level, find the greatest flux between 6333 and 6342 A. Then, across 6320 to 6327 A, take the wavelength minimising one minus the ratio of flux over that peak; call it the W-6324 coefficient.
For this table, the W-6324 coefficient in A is 6326.20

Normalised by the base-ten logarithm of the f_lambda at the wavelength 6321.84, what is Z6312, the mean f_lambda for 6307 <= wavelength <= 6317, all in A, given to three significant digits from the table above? 29.1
